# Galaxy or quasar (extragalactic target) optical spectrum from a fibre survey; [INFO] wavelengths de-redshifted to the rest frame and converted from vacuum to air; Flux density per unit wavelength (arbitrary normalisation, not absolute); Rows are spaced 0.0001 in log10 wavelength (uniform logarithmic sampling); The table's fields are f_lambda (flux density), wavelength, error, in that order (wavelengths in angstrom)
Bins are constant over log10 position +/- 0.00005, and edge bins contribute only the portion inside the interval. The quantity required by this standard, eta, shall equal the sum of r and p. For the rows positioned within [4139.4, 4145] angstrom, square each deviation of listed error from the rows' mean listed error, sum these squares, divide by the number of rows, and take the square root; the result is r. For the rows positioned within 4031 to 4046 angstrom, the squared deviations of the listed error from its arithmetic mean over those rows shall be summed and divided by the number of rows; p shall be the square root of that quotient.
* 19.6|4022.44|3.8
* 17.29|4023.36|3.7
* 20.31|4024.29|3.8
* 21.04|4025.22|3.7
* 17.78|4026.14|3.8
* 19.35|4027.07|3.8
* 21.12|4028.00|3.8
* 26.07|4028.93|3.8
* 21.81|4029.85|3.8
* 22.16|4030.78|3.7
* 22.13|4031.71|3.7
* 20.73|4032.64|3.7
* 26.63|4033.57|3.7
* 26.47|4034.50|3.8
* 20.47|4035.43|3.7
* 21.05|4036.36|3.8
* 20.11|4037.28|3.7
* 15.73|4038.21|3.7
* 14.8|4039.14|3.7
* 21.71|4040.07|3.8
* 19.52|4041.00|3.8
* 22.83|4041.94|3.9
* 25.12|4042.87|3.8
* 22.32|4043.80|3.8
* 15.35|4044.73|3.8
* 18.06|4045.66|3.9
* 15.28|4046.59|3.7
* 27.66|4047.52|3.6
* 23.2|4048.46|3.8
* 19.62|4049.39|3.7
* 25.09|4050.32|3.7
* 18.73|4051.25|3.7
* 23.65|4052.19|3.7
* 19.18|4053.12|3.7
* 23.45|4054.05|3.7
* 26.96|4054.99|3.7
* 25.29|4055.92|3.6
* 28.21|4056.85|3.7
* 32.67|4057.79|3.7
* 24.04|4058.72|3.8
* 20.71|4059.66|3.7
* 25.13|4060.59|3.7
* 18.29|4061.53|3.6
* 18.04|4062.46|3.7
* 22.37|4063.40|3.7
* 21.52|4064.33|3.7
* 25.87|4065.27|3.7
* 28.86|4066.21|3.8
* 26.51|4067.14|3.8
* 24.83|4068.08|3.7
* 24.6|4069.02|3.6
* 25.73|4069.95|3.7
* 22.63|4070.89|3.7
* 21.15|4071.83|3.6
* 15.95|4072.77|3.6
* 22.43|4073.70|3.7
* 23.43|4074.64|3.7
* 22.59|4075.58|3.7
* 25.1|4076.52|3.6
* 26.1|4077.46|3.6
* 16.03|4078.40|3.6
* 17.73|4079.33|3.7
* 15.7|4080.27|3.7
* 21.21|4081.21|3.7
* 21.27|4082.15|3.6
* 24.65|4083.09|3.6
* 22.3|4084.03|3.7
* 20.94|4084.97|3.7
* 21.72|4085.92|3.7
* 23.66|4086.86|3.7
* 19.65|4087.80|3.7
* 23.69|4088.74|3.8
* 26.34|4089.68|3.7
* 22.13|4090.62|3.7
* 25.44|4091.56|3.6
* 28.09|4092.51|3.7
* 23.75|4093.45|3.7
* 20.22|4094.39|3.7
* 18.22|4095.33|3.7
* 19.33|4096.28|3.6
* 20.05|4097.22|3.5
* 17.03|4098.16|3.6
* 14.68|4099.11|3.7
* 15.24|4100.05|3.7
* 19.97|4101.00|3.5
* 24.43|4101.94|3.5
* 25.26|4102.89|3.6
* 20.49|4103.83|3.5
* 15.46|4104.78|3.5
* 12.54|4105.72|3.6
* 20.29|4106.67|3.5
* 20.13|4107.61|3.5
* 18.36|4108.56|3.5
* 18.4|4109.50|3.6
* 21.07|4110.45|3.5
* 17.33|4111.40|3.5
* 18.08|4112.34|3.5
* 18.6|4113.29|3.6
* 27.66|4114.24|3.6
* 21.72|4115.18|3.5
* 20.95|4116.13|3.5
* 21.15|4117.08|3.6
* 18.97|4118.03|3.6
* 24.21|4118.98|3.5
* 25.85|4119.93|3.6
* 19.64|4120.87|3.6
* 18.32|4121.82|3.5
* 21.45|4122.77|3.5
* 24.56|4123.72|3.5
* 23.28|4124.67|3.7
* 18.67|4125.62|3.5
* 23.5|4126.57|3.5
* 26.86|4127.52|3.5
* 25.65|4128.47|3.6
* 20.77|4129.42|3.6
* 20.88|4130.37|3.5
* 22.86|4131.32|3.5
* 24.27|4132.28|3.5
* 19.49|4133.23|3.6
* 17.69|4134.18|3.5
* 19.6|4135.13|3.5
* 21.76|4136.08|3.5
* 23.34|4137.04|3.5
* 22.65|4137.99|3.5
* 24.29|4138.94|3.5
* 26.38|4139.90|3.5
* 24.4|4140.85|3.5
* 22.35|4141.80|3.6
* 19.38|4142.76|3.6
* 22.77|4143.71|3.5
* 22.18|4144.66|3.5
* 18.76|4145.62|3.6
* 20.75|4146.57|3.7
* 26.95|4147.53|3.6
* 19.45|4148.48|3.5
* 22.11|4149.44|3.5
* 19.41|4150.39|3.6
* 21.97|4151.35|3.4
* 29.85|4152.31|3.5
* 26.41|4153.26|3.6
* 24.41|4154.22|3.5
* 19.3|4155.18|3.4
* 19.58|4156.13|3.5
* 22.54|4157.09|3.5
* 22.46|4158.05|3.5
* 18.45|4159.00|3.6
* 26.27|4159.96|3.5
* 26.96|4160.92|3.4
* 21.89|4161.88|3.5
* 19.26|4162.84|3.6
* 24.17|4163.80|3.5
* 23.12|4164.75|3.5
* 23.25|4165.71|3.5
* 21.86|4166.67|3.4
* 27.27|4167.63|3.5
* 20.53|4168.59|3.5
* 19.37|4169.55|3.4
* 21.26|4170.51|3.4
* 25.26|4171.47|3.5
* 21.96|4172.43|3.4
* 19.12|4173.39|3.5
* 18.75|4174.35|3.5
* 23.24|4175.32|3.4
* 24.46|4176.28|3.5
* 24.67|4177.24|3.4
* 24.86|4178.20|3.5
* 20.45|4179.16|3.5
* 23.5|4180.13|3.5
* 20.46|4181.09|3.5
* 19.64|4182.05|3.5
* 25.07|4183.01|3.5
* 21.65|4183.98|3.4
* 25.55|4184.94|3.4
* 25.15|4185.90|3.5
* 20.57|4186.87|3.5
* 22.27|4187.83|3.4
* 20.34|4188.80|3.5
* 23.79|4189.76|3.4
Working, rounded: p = 0.0682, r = 0.047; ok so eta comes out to 0.115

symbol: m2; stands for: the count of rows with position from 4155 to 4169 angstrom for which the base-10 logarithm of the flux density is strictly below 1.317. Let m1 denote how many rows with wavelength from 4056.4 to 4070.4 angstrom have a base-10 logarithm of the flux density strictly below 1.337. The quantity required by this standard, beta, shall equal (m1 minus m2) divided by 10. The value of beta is -0.1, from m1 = 4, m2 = 5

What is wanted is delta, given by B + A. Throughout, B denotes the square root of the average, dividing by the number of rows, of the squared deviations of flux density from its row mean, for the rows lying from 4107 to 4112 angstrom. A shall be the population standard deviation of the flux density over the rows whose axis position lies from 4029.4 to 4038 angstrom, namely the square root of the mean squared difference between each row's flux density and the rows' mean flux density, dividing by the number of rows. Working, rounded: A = 2.3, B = 1.3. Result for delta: 3.7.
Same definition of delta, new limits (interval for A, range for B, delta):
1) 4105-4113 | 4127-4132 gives 5.0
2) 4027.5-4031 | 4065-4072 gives 4.1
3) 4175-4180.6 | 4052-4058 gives 5.4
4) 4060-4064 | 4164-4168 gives 5.0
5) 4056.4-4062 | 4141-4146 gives 6.4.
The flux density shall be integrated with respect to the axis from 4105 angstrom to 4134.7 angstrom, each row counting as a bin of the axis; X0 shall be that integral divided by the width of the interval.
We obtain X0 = 21.0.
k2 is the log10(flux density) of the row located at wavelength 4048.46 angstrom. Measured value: 1.37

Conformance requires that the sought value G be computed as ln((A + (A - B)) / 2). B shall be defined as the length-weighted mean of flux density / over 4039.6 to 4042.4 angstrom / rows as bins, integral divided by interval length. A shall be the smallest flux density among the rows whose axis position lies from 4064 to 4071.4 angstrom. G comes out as 2.39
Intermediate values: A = 21.52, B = 21.3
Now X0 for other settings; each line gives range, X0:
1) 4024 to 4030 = 21.1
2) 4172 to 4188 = 22.4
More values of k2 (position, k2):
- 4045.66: 1.26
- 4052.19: 1.37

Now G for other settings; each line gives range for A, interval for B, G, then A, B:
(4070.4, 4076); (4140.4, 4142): 1.42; 15.95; 23.6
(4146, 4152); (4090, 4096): 2.07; 19.41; 22.9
